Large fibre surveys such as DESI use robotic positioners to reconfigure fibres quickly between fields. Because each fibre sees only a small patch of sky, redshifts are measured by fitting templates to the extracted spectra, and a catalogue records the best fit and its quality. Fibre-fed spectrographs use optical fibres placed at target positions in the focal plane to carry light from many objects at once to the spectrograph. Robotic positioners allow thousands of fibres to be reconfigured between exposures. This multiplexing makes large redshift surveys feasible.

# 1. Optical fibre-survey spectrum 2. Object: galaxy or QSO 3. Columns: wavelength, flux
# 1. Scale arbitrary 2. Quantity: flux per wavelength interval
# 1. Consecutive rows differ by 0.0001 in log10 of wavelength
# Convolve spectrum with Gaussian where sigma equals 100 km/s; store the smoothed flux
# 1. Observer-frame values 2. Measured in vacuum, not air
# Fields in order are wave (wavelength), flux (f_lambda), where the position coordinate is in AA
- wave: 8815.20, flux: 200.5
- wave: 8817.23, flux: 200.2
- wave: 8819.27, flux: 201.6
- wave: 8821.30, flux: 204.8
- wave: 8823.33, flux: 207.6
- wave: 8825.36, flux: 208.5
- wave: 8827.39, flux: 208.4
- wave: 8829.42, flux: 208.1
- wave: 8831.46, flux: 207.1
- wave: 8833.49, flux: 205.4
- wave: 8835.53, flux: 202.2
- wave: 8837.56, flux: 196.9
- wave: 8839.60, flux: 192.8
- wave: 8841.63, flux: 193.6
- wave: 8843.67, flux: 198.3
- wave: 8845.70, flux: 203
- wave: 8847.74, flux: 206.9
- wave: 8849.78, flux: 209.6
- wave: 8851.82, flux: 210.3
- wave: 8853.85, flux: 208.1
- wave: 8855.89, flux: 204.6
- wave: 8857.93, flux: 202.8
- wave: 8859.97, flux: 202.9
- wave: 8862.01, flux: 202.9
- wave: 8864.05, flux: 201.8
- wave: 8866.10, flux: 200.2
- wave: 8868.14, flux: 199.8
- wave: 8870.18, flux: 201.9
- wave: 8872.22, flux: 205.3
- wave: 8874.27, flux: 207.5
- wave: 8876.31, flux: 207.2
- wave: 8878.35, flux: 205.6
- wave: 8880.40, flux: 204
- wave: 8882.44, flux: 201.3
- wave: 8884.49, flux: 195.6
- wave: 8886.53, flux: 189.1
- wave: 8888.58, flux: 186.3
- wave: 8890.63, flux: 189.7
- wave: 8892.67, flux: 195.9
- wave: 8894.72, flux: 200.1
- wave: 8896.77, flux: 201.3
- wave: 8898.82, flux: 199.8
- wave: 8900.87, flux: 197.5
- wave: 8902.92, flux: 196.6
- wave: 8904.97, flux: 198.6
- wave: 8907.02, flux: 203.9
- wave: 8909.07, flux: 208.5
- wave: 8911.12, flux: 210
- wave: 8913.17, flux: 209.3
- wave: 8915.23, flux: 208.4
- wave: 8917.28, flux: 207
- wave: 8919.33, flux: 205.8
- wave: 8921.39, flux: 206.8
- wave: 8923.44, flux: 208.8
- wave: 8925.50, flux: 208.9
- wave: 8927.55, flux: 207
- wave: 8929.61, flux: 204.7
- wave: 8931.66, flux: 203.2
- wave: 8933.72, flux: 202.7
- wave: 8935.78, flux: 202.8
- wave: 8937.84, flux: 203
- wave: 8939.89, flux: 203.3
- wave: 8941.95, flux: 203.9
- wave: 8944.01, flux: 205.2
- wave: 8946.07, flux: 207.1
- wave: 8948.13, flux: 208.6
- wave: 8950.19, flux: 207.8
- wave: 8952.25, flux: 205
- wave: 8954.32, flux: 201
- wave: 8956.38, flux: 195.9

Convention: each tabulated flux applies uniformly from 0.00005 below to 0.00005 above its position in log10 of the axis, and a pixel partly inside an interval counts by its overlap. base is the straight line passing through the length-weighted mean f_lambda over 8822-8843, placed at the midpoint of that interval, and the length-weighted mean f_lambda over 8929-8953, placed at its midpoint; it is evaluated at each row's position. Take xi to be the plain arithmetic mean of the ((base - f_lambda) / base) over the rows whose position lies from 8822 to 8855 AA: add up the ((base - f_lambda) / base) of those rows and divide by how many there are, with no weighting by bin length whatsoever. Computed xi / -0.005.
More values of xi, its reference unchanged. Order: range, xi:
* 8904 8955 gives -0.005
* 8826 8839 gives -0.008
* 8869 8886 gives 0.001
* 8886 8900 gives 0.046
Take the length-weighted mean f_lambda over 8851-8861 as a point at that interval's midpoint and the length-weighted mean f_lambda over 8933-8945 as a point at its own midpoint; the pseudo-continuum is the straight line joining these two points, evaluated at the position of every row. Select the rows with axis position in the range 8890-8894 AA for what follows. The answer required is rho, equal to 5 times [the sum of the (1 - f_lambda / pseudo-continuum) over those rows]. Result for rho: 0.6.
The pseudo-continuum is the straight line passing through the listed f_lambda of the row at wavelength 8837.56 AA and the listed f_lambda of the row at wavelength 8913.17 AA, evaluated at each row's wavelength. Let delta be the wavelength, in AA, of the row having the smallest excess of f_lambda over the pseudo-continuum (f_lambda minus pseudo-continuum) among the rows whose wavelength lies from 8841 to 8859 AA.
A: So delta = 8841.63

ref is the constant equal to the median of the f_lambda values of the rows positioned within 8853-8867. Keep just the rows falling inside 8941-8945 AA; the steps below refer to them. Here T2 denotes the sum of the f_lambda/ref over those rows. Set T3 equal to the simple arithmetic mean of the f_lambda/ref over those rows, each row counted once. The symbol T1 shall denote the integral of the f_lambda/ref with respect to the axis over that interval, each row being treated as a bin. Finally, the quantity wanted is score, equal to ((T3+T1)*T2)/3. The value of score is 3.39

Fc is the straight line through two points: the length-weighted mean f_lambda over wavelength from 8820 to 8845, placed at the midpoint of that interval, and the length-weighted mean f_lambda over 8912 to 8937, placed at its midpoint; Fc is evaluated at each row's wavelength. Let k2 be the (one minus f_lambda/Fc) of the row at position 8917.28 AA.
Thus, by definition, -0.01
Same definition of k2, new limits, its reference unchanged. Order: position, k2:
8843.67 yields 0.02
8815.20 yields 0.01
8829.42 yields -0.03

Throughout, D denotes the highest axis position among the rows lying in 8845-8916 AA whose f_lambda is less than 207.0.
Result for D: 8907.02 AA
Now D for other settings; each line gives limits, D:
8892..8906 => 8904.97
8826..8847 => 8845.70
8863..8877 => 8872.22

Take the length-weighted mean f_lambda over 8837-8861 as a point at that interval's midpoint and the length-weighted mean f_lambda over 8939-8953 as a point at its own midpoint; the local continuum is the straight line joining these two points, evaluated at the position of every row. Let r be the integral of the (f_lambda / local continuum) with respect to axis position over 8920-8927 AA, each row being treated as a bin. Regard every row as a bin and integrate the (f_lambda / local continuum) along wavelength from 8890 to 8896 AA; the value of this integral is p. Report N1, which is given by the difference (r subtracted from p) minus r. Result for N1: -8.43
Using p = 5.76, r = 7.10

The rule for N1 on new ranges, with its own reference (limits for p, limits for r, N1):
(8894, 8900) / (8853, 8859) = -6.24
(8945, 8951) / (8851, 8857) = -6.24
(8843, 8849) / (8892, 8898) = -5.68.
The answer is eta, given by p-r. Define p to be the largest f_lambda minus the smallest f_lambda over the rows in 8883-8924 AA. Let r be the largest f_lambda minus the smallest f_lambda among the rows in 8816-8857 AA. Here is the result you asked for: 6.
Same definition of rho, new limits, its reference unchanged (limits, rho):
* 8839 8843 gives 0.6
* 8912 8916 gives -0.2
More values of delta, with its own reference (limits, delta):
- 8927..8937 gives 8935.78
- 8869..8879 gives 8870.18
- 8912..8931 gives 8929.61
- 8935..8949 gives 8939.89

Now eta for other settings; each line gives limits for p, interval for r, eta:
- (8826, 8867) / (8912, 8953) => 11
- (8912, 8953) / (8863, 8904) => -15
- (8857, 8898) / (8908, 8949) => 14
